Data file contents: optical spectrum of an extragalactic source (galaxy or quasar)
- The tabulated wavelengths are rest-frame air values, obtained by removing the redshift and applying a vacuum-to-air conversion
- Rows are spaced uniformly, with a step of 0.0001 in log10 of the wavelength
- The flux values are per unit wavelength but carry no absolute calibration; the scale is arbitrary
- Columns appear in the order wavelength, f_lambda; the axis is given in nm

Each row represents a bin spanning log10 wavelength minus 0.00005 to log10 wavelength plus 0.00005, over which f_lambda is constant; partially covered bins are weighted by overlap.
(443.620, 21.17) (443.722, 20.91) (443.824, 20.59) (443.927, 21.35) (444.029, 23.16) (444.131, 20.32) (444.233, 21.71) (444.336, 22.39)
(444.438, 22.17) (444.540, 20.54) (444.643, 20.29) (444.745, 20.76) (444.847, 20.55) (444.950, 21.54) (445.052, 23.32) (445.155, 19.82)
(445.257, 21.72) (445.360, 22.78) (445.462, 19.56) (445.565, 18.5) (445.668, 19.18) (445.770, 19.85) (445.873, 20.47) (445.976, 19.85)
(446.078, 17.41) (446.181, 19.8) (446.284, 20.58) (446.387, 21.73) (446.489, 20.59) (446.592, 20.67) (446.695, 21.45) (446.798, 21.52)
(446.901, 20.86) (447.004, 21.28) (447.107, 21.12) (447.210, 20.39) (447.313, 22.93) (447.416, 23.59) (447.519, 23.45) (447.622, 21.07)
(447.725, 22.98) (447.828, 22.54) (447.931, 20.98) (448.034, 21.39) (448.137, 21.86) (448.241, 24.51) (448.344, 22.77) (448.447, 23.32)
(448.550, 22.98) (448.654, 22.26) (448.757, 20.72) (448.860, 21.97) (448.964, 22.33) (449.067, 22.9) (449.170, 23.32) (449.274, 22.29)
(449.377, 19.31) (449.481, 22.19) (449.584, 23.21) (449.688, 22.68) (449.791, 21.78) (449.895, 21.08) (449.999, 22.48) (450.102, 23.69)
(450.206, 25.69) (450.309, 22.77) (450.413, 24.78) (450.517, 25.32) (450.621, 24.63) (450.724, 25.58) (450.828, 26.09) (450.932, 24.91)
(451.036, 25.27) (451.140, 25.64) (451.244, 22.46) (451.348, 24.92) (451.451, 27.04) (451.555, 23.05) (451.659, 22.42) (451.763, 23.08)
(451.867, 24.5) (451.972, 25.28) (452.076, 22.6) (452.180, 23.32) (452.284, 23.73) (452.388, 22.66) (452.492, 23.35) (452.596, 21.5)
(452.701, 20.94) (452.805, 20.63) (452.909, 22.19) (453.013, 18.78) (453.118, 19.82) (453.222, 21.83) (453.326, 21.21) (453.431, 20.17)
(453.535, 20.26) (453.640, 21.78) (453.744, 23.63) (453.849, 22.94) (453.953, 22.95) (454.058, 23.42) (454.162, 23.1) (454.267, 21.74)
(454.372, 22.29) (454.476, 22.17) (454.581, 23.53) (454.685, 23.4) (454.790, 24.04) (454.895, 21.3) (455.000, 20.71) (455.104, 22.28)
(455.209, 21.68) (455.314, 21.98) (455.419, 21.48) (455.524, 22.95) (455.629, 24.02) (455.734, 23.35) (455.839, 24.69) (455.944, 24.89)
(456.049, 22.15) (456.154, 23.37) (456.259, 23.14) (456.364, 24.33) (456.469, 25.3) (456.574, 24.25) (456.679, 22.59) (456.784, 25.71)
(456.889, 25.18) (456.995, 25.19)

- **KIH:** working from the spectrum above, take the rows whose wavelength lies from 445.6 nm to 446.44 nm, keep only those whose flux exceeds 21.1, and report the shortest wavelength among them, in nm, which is 446.387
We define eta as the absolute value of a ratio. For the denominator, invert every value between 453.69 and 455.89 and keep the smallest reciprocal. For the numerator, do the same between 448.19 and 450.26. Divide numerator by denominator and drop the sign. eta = 0.96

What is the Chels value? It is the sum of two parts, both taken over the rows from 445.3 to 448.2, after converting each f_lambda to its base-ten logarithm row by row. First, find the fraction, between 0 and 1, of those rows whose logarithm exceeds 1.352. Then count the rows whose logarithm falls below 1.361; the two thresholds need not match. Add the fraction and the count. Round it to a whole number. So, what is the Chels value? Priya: 25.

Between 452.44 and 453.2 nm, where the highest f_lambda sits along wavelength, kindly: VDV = 452.492 nm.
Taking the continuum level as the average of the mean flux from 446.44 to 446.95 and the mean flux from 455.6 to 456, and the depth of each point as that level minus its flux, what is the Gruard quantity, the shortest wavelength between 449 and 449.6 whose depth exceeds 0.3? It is 449.274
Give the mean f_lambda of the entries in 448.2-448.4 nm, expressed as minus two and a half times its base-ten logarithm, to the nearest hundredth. -3.43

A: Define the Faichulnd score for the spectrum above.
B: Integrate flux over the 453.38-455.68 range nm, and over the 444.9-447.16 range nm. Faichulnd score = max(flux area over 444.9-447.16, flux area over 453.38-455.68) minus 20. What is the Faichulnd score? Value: 31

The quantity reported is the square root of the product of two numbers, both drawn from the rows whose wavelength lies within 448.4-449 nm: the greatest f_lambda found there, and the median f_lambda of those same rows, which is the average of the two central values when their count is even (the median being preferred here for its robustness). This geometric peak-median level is 22.8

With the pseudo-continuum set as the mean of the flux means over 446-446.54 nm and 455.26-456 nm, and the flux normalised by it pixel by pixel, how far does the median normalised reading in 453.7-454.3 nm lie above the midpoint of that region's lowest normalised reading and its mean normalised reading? 0.03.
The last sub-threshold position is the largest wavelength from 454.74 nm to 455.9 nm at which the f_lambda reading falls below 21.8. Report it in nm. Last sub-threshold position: 455.419 nm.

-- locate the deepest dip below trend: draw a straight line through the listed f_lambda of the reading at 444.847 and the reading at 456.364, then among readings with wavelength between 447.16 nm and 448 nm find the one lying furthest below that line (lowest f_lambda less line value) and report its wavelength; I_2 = 447.210 nm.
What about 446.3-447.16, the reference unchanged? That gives 446.489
